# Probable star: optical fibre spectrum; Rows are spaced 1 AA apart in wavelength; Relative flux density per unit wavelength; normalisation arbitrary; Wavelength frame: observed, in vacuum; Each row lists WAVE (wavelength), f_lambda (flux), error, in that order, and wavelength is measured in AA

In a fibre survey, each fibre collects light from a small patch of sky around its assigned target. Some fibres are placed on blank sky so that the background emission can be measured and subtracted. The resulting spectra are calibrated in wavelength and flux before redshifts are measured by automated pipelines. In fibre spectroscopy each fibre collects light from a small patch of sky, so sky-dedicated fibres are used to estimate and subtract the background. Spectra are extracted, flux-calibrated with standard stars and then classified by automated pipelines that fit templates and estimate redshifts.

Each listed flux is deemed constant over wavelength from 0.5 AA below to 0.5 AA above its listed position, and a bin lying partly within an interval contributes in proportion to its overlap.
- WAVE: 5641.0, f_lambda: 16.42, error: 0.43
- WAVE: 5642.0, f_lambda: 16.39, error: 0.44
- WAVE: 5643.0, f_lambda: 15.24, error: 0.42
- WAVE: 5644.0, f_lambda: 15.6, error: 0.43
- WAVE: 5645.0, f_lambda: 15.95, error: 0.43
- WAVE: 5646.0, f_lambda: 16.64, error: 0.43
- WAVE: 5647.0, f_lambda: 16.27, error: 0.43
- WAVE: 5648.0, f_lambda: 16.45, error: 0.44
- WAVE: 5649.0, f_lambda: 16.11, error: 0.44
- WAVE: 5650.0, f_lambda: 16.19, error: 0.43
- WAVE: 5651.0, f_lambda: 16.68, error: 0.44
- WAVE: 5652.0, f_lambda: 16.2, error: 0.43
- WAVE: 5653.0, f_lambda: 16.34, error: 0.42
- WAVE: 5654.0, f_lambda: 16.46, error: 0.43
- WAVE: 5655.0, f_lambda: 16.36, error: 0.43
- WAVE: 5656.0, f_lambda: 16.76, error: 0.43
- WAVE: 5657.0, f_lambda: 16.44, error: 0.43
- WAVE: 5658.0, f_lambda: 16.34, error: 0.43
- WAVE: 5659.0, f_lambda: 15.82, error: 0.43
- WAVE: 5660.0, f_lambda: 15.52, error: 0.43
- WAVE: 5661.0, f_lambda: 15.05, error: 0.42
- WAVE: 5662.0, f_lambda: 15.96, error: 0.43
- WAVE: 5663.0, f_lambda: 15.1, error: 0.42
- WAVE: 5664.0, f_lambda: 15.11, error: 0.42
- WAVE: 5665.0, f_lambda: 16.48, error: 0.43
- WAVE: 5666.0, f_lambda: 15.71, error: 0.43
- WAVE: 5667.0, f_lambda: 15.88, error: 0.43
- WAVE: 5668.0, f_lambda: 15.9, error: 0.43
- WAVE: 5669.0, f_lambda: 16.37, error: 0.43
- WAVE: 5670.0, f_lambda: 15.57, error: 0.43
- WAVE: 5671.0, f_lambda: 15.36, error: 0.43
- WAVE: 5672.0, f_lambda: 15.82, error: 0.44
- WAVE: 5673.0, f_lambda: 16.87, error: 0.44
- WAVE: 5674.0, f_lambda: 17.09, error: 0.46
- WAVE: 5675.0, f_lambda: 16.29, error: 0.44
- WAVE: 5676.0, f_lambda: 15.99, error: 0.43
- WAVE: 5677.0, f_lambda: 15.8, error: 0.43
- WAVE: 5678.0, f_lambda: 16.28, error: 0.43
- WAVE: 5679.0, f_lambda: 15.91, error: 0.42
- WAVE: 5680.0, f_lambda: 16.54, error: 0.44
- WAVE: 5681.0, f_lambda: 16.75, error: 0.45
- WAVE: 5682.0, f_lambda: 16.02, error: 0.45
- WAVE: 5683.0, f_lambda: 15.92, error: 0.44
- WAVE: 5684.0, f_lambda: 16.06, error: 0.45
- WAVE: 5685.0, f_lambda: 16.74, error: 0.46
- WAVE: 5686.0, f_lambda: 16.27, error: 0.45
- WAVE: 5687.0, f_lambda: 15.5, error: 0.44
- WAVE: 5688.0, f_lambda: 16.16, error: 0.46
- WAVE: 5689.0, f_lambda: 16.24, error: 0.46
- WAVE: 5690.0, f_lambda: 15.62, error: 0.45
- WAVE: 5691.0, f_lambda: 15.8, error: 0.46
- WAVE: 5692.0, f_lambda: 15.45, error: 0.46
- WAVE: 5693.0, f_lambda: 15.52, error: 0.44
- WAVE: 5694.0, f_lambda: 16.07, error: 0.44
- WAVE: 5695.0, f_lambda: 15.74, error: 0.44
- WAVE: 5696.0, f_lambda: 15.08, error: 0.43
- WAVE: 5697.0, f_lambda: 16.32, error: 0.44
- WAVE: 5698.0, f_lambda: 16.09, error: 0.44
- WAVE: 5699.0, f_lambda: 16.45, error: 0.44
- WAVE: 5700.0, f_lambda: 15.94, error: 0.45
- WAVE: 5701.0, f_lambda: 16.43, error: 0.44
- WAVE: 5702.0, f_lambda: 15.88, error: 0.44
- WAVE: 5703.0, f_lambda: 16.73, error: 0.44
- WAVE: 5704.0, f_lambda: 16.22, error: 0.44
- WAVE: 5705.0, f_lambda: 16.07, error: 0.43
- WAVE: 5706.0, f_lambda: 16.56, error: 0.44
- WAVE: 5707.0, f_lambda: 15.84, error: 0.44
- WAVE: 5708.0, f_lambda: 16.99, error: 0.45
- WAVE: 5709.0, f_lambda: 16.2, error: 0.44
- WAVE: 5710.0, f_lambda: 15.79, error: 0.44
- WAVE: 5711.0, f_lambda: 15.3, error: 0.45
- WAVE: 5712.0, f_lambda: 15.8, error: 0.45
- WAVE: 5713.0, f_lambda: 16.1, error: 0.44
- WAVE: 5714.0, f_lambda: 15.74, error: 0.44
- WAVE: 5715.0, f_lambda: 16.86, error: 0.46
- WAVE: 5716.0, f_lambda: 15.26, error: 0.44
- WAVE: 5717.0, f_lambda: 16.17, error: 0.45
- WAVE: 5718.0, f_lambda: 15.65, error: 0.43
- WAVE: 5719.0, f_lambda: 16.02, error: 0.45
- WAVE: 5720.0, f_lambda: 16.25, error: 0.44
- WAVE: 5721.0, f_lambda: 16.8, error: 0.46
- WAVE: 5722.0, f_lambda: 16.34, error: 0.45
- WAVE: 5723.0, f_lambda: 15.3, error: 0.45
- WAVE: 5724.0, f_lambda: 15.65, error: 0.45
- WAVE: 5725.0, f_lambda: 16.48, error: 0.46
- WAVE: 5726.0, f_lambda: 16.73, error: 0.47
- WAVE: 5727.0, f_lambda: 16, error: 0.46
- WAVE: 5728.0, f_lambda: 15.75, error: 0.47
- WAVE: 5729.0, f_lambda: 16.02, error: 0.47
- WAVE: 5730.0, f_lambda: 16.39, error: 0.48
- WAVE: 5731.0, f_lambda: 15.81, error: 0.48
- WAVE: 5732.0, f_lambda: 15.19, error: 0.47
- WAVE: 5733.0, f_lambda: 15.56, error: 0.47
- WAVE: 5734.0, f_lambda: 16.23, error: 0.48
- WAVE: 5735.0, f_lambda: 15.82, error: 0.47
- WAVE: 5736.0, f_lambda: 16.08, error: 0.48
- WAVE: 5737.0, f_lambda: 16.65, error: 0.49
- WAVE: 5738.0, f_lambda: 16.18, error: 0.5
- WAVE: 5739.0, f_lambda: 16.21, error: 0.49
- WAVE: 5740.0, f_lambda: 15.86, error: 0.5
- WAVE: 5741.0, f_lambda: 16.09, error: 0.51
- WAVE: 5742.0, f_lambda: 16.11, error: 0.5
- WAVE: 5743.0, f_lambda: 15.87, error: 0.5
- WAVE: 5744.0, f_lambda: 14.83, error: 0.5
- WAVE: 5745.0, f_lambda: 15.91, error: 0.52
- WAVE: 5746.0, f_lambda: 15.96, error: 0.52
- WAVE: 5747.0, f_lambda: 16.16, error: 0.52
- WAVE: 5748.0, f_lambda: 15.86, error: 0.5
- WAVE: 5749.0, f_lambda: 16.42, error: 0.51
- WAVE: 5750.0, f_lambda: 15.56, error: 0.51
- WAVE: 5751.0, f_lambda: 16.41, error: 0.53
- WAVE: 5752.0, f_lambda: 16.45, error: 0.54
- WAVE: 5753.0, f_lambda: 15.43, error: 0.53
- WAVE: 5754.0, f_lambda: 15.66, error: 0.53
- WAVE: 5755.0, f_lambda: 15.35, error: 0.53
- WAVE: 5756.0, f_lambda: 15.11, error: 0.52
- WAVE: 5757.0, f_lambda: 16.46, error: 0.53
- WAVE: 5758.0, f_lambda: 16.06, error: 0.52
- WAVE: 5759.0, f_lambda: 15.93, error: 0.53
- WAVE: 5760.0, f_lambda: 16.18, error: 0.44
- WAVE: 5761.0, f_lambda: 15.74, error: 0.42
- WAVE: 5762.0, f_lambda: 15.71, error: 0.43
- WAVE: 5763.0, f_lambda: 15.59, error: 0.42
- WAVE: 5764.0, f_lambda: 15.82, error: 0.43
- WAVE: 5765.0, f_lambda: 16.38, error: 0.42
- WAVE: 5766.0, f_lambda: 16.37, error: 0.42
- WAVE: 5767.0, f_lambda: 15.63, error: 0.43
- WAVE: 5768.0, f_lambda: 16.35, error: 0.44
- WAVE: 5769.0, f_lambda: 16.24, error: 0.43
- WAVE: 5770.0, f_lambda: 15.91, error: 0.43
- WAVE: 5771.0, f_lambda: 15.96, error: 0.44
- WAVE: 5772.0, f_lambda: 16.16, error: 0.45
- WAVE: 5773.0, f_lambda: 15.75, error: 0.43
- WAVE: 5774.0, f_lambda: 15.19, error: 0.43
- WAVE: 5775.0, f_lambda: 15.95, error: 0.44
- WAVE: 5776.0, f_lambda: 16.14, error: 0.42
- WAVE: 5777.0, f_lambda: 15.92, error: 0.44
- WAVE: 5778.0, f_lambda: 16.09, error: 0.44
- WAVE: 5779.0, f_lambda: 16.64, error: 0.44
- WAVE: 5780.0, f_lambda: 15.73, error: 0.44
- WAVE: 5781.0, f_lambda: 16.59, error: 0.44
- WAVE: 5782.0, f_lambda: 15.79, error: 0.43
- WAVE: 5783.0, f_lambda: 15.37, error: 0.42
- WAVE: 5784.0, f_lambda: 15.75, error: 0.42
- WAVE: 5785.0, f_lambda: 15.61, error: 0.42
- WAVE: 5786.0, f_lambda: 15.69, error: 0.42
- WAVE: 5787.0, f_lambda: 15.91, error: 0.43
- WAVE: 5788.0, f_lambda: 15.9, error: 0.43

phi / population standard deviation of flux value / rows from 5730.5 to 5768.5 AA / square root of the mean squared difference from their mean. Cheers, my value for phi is 0.41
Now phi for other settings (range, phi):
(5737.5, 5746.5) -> 0.40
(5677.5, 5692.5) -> 0.39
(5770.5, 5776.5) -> 0.33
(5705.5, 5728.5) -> 0.49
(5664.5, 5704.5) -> 0.44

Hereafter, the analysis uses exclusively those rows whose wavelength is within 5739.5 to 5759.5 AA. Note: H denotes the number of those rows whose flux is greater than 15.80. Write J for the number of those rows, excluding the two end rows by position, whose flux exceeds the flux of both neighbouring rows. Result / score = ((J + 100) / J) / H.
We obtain 1.3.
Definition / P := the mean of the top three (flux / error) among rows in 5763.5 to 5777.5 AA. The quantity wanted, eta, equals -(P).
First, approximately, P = 38.8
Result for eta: -39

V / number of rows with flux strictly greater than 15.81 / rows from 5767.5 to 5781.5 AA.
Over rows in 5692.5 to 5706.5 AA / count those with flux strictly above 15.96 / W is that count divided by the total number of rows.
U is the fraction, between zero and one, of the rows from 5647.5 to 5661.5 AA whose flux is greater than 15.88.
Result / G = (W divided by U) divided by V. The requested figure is 0.074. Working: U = 0.79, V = 11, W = 0.643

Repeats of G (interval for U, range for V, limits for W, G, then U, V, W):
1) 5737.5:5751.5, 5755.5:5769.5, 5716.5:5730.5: 0.123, 0.64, 9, 0.714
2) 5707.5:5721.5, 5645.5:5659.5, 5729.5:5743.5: 0.071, 0.57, 14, 0.571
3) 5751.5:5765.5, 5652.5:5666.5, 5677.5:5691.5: 0.167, 0.43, 9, 0.643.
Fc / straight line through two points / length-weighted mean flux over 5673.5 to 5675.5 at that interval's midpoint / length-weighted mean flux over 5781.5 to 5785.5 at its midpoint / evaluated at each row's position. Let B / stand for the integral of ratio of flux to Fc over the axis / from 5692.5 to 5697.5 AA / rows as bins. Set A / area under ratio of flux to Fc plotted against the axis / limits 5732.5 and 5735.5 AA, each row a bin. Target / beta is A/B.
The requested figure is 0.6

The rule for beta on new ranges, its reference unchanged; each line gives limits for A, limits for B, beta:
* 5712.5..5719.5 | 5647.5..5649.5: 3.6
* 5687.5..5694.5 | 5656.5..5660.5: 1.8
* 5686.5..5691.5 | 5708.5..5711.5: 1.7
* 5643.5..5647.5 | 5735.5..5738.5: 1.2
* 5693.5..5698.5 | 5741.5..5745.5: 1.2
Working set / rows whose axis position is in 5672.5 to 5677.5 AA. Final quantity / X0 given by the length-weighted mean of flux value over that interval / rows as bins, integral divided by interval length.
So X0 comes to 16.4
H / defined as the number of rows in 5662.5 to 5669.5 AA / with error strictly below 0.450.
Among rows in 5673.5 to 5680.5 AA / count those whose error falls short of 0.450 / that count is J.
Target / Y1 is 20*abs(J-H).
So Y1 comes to 20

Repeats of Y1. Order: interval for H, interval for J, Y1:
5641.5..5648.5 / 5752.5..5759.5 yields 140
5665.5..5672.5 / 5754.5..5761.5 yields 100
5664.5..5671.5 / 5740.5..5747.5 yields 140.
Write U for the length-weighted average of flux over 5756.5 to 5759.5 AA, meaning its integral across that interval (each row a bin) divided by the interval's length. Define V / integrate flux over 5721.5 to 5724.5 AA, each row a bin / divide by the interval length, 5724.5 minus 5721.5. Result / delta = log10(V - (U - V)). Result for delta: 1.19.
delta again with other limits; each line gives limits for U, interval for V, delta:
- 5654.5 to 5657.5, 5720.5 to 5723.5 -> 1.20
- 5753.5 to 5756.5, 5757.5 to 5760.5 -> 1.22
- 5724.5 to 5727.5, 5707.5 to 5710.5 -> 1.21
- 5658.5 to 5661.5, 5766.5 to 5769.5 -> 1.22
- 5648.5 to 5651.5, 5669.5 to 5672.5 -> 1.17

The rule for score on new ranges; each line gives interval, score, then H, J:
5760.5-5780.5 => 1.6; 13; 5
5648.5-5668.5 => 1.4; 15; 5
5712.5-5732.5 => 1.6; 13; 5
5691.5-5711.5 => 1.1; 14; 7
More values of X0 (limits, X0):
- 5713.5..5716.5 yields 16.0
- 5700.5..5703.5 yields 16.3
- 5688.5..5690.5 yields 15.9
